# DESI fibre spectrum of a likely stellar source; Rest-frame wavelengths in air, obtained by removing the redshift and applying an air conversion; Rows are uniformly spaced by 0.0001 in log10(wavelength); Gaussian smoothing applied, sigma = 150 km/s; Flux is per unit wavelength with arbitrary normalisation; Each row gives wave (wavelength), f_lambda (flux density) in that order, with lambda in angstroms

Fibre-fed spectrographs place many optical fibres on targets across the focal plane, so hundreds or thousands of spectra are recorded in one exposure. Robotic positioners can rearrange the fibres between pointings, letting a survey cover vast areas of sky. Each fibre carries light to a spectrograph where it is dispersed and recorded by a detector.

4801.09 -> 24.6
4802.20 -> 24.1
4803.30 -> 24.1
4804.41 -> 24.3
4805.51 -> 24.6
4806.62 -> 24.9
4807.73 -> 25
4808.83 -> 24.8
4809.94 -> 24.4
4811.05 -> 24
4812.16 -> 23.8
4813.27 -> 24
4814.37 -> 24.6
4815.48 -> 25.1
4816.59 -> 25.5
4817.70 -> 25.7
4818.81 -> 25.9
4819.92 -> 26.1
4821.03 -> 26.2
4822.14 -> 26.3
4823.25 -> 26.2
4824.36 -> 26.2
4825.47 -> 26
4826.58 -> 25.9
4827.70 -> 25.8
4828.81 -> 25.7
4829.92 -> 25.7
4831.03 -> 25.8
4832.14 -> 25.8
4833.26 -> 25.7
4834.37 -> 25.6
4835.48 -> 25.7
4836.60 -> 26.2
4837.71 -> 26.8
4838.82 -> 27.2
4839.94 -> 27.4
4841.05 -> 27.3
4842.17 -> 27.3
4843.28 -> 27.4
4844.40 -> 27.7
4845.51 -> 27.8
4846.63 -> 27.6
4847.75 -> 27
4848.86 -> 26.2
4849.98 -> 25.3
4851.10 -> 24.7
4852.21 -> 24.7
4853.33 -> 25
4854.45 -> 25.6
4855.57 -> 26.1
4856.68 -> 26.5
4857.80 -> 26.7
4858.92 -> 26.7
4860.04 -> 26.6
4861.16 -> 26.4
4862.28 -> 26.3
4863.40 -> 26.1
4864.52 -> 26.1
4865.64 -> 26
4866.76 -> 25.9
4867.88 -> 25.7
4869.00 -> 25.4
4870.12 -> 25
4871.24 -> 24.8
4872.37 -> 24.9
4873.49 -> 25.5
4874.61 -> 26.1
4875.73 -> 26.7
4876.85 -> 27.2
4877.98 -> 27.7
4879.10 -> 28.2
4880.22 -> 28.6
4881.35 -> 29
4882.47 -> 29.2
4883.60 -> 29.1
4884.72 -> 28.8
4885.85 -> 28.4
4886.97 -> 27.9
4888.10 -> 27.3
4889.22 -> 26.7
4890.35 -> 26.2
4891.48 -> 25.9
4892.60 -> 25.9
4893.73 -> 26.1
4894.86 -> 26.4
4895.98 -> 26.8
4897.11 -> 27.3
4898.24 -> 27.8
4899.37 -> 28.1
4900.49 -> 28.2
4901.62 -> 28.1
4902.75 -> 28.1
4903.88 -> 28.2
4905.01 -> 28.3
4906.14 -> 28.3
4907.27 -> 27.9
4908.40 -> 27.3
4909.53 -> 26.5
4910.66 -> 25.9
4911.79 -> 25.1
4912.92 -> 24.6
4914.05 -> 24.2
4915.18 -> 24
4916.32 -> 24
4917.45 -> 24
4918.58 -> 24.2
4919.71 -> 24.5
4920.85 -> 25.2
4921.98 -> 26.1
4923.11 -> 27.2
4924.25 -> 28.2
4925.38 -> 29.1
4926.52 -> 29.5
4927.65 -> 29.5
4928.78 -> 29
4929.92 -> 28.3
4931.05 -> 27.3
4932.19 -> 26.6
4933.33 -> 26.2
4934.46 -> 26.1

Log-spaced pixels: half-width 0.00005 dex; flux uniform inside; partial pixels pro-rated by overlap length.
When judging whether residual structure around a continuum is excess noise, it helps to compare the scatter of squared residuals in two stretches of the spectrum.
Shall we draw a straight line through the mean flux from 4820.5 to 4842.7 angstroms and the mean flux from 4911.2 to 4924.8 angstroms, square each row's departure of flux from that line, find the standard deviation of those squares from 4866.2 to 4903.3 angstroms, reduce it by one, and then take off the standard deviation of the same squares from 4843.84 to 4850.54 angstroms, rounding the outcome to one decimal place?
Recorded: 2.0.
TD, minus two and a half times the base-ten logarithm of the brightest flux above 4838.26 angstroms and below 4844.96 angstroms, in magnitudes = -3.61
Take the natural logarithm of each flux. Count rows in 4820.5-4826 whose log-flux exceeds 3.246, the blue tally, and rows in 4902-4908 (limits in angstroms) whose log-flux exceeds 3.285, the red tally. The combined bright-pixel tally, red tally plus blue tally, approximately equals 10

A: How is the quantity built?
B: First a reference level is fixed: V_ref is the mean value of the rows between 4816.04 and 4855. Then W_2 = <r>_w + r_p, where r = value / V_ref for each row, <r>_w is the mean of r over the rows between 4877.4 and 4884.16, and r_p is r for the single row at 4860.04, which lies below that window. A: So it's 2.11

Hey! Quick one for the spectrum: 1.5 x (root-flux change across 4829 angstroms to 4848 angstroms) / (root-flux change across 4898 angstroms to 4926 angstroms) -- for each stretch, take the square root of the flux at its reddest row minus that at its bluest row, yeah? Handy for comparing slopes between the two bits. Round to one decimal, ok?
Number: 1.6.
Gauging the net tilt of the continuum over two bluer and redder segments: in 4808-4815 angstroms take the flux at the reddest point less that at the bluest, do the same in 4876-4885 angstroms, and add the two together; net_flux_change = 1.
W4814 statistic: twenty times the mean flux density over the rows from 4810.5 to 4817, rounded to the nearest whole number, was 490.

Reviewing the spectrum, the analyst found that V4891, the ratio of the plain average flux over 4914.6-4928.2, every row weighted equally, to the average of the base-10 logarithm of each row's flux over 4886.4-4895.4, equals 18.5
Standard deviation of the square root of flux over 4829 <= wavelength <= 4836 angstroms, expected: 0.01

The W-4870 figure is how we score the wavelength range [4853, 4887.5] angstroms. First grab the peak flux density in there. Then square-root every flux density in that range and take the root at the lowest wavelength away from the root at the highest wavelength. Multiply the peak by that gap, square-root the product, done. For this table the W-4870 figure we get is 2.87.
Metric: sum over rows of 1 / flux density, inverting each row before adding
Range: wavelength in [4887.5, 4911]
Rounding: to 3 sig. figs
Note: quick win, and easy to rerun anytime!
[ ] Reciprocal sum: 0.773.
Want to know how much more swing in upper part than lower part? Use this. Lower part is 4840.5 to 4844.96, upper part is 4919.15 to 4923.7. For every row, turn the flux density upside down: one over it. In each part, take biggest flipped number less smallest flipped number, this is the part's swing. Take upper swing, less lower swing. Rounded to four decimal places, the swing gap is 0.0035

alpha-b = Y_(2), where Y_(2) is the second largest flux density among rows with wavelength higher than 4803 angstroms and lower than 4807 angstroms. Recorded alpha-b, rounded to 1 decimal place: 24.6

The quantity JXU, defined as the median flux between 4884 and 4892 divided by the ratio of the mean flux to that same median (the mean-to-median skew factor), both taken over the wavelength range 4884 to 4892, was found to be 27.3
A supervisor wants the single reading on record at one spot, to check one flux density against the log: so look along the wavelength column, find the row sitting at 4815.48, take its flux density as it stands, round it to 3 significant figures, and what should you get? 25.1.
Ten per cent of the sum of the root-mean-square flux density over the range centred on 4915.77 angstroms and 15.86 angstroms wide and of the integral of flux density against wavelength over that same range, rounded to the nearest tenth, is 42.5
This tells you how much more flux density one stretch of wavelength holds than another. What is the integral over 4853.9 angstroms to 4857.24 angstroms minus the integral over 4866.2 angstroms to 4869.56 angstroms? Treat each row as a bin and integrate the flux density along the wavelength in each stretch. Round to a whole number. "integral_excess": 1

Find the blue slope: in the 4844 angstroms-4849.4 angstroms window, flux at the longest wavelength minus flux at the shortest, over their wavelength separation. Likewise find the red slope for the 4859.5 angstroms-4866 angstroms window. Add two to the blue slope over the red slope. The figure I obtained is 5.1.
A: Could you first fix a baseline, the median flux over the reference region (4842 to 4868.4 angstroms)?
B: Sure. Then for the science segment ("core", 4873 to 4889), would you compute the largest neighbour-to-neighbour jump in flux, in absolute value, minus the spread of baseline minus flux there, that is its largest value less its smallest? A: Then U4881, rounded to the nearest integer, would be -3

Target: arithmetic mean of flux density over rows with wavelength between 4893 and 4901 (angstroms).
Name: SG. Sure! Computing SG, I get 27.2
